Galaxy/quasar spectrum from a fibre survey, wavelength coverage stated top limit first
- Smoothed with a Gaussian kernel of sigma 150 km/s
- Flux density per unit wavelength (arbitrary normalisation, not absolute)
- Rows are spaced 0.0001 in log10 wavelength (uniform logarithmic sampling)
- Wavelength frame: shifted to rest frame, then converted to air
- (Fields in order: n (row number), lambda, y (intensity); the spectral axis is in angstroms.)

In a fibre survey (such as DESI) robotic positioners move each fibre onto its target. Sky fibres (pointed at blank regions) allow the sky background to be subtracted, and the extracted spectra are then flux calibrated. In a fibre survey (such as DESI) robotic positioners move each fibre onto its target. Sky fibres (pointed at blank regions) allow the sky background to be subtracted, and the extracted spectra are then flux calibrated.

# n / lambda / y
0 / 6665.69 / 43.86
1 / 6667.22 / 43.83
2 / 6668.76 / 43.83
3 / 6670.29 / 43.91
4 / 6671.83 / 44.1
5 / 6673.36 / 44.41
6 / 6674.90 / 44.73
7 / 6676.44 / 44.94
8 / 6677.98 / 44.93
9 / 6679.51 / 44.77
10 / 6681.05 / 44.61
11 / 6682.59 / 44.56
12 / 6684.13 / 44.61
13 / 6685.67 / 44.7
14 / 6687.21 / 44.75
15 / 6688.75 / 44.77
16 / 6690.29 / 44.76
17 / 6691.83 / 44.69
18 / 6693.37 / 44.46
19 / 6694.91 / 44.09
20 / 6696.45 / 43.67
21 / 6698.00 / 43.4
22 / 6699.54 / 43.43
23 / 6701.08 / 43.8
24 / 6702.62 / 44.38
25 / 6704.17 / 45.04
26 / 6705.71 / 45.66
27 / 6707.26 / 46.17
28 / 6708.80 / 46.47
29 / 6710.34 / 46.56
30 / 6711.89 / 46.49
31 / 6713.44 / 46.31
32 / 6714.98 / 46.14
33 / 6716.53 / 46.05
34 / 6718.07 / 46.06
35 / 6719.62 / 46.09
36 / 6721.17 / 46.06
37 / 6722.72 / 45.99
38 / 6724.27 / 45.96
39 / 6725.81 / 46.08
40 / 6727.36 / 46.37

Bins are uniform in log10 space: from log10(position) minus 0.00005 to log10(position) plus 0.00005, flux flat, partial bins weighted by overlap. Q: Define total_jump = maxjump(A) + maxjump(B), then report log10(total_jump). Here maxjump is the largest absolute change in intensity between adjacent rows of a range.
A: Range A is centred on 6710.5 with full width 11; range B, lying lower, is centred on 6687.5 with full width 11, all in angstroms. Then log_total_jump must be -0.22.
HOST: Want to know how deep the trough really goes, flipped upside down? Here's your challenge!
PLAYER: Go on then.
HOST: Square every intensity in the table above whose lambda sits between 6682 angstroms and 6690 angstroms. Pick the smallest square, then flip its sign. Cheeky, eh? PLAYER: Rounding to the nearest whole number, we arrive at -1986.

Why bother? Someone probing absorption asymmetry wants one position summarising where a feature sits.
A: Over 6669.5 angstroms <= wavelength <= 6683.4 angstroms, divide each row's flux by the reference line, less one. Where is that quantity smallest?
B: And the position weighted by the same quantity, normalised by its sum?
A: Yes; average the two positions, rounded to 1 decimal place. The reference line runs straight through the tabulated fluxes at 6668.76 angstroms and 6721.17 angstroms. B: 6673.6 angstroms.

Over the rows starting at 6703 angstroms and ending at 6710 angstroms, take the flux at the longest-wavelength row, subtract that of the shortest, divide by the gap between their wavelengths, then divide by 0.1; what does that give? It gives 3.1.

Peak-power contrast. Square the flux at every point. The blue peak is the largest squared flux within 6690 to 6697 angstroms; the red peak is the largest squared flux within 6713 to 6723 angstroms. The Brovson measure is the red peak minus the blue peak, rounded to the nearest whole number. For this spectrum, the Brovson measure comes 141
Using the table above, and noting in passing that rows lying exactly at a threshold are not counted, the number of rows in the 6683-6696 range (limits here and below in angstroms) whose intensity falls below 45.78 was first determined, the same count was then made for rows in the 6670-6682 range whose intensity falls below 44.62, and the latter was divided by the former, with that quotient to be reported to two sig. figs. 0.50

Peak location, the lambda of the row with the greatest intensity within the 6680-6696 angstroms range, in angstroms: 6688.75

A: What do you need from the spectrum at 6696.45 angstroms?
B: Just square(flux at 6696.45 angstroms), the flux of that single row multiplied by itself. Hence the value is 1907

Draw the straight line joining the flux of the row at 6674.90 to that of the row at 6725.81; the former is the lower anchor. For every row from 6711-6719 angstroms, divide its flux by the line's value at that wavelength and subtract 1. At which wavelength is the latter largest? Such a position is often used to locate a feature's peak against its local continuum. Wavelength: 6711.89 angstroms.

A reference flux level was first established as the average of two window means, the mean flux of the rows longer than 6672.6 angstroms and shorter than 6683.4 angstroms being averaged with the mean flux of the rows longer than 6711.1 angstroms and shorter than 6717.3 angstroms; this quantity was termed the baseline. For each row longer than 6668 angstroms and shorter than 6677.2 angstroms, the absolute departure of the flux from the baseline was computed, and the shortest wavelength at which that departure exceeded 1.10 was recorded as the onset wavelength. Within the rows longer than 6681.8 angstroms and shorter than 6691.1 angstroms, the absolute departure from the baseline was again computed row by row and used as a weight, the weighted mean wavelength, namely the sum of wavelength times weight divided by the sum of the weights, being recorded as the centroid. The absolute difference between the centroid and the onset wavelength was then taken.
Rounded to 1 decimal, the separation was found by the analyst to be 17.4 angstroms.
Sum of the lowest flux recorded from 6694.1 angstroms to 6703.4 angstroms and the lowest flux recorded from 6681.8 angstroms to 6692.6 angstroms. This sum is 88.0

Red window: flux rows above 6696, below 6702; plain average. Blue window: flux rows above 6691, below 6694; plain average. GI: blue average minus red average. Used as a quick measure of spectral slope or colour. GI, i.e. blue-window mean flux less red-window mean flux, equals 1.0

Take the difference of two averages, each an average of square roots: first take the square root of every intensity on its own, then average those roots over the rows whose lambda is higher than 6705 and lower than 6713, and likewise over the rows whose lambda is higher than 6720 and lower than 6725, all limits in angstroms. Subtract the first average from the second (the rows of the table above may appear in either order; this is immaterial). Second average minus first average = -0.02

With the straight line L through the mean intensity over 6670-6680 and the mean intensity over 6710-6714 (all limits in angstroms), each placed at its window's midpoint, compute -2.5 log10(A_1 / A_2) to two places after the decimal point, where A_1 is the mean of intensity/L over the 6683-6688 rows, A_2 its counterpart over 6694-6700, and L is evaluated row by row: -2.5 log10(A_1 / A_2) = -0.04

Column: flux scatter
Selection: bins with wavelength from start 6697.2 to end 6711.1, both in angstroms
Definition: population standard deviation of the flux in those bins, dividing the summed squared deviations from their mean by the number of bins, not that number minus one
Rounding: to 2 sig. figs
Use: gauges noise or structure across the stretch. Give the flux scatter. 1.2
